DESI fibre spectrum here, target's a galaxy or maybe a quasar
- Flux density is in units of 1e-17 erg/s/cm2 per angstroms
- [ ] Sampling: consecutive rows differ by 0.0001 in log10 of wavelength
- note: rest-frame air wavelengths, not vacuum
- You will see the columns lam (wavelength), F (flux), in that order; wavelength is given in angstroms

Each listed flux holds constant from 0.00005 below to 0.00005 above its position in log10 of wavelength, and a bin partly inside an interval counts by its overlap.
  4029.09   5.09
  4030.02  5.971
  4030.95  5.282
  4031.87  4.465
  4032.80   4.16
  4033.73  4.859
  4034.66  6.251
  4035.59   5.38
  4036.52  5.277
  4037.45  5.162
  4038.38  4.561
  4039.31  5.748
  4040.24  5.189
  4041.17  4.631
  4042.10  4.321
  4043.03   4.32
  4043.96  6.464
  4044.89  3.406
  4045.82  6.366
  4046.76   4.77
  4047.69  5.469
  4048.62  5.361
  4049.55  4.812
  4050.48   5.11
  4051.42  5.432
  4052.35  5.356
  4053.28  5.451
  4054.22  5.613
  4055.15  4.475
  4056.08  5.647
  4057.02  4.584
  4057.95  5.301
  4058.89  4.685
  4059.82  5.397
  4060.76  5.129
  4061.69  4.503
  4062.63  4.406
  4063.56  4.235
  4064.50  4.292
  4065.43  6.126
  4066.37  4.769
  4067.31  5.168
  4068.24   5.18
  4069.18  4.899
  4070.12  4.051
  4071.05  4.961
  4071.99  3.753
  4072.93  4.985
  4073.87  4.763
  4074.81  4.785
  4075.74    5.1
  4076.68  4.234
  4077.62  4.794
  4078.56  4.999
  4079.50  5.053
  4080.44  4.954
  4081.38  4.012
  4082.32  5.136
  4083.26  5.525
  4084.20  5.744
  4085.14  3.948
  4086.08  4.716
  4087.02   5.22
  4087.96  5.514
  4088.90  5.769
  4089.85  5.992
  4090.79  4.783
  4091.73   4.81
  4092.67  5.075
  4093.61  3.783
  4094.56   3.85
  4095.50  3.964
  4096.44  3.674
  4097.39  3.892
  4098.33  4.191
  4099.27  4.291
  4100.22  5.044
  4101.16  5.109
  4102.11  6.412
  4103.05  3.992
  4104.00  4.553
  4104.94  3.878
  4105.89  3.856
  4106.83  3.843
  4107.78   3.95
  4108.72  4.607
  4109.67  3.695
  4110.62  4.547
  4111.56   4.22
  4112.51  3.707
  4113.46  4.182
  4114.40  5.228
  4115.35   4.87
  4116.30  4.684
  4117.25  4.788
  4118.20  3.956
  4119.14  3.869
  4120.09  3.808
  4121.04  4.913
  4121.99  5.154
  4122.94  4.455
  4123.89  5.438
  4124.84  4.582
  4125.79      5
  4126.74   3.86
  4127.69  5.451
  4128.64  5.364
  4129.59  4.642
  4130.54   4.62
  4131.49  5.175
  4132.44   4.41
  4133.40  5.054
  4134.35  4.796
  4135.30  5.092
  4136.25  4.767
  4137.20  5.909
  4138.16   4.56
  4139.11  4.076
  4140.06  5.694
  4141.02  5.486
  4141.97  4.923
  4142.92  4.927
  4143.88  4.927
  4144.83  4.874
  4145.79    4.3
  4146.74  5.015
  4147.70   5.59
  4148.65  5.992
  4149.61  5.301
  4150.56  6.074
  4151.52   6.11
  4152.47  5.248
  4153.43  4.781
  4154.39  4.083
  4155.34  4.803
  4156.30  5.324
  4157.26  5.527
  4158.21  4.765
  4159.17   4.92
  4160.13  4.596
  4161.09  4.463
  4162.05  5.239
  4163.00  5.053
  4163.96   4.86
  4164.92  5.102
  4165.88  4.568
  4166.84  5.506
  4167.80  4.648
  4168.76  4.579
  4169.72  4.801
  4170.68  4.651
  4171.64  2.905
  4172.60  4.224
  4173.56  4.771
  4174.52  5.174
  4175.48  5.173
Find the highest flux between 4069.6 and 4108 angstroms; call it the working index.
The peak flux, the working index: 6.412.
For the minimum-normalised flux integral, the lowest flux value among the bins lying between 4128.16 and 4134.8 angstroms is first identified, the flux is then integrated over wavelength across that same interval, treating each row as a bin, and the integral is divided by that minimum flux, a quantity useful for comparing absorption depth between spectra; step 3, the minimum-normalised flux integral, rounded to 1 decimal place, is 7.3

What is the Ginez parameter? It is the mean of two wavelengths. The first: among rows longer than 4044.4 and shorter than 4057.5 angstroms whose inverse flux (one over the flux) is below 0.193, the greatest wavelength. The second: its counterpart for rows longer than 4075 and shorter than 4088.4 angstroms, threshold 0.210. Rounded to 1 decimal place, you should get 4072.0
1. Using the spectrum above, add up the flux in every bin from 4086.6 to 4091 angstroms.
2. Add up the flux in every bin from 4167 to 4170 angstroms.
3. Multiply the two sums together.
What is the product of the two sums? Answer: 383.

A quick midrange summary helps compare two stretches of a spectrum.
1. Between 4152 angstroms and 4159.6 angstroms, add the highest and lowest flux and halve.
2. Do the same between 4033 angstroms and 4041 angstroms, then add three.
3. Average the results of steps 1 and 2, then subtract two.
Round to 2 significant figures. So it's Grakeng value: 4.6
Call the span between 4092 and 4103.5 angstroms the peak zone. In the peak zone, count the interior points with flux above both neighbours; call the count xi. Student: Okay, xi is 2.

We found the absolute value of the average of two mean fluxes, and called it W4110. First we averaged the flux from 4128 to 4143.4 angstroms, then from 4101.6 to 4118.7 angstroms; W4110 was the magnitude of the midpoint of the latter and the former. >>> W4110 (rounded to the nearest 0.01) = 4.68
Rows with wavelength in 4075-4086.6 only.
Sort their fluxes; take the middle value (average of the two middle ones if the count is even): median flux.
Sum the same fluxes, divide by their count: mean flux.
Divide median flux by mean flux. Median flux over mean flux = 1.03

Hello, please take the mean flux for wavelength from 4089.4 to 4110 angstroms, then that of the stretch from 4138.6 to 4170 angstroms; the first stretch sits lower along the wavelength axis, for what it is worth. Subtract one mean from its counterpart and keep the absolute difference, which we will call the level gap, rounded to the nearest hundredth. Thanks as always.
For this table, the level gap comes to 0.61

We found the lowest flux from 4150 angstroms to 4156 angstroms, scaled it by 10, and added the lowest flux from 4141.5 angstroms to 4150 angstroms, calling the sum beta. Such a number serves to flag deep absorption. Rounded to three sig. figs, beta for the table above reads 45.1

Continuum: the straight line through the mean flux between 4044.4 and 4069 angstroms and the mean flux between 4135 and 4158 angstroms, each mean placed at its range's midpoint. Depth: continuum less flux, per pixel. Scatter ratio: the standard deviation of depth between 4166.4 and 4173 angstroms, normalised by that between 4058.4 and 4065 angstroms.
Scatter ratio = 1.79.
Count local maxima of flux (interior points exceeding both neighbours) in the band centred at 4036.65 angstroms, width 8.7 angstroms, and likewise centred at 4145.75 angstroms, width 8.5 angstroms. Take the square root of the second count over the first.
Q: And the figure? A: 0.71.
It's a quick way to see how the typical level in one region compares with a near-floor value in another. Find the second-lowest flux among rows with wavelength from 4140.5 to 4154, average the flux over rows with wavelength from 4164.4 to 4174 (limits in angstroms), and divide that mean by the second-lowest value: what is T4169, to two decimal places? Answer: 0.96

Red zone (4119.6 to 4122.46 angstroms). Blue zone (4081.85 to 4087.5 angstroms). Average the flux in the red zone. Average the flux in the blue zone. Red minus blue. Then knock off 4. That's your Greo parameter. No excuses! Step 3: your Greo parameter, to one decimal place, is -4.4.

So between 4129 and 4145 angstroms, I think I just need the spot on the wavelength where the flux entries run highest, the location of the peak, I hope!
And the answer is 4137.20 angstroms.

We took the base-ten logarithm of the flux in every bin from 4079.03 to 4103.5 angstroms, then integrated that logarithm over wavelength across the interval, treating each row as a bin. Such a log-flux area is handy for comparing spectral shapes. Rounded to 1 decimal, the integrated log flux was 16.5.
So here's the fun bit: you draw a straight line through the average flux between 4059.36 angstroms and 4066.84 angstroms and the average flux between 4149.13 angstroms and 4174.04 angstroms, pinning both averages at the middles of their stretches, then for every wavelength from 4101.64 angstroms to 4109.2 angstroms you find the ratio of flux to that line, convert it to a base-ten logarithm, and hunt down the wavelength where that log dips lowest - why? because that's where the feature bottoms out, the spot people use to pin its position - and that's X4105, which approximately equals 4106.83 angstroms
